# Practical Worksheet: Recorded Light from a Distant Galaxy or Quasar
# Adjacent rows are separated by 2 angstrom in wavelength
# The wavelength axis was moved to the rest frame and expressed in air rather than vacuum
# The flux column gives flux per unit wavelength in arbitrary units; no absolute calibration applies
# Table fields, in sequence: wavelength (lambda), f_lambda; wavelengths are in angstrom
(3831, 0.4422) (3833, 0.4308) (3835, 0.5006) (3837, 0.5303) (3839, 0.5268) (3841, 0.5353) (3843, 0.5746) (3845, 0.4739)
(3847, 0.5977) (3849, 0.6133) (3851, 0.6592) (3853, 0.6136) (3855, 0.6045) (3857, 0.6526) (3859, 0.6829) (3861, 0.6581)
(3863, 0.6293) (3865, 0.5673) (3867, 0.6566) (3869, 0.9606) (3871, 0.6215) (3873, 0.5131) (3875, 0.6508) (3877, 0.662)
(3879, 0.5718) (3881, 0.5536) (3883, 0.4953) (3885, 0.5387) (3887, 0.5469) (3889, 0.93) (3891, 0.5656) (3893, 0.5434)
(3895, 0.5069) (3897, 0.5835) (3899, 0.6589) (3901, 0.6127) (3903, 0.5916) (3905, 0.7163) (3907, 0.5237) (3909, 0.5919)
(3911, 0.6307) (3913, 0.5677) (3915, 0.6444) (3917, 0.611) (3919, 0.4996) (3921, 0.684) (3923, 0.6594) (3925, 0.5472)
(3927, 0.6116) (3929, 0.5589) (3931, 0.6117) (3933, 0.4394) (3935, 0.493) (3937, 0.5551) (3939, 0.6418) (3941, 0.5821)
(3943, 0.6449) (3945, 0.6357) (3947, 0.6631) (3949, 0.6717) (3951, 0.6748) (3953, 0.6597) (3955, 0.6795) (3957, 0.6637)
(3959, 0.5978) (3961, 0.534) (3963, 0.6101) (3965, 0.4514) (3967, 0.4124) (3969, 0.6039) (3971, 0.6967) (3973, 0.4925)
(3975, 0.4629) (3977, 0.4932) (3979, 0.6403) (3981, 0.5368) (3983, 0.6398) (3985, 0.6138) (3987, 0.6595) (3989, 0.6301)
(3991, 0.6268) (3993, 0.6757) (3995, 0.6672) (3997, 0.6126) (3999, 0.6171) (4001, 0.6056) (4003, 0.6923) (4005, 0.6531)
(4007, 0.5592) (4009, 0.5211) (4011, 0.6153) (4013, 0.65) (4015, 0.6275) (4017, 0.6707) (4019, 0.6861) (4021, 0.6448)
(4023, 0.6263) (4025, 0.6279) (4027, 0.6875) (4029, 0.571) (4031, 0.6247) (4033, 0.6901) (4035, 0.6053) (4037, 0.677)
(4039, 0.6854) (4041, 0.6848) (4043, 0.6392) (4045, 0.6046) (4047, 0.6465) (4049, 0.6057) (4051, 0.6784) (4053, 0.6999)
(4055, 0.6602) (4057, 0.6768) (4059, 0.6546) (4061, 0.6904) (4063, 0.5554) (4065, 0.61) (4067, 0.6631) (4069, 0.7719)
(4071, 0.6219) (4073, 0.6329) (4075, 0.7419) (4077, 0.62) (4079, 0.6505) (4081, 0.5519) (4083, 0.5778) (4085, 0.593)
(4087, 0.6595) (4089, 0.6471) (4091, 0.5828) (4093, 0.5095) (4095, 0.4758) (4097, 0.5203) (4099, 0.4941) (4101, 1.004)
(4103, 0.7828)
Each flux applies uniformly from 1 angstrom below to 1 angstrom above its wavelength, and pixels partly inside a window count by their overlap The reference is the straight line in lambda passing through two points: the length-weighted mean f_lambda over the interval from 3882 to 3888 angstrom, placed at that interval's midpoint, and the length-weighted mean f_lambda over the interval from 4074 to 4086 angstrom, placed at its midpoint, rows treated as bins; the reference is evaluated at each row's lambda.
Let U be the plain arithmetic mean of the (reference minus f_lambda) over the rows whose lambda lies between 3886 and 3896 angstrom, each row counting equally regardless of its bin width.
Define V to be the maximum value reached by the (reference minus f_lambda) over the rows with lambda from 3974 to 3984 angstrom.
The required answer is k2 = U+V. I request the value 0.02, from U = -0.09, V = 0.108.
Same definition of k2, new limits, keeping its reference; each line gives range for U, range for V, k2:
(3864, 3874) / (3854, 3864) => -0.24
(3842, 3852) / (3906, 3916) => -0.06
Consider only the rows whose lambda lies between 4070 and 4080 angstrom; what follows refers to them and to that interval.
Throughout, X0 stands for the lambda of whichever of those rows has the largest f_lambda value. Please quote 4075 angstrom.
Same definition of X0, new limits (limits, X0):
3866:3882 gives 3869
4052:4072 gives 4069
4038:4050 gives 4039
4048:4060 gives 4053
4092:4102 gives 4101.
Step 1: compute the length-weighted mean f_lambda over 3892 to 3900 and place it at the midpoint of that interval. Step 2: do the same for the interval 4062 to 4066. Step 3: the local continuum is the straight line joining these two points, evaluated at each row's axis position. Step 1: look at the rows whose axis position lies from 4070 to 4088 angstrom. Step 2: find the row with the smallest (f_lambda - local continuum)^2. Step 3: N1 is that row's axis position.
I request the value 4083 angstrom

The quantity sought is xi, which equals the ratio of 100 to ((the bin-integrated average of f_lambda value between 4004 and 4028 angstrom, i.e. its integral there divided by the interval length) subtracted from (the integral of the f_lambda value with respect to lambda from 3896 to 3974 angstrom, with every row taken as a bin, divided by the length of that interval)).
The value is -3017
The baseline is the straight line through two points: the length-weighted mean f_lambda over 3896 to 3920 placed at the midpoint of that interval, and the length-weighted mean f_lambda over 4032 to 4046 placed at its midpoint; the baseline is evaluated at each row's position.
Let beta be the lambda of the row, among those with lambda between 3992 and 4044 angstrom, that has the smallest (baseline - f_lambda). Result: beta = 4003 angstrom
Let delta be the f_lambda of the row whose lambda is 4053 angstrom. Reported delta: 0.6999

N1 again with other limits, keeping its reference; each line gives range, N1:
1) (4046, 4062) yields 4049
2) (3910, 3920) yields 3913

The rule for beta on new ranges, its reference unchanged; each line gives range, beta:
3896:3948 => 3905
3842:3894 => 3869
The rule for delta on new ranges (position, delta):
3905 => 0.7163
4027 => 0.6875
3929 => 0.5589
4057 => 0.6768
